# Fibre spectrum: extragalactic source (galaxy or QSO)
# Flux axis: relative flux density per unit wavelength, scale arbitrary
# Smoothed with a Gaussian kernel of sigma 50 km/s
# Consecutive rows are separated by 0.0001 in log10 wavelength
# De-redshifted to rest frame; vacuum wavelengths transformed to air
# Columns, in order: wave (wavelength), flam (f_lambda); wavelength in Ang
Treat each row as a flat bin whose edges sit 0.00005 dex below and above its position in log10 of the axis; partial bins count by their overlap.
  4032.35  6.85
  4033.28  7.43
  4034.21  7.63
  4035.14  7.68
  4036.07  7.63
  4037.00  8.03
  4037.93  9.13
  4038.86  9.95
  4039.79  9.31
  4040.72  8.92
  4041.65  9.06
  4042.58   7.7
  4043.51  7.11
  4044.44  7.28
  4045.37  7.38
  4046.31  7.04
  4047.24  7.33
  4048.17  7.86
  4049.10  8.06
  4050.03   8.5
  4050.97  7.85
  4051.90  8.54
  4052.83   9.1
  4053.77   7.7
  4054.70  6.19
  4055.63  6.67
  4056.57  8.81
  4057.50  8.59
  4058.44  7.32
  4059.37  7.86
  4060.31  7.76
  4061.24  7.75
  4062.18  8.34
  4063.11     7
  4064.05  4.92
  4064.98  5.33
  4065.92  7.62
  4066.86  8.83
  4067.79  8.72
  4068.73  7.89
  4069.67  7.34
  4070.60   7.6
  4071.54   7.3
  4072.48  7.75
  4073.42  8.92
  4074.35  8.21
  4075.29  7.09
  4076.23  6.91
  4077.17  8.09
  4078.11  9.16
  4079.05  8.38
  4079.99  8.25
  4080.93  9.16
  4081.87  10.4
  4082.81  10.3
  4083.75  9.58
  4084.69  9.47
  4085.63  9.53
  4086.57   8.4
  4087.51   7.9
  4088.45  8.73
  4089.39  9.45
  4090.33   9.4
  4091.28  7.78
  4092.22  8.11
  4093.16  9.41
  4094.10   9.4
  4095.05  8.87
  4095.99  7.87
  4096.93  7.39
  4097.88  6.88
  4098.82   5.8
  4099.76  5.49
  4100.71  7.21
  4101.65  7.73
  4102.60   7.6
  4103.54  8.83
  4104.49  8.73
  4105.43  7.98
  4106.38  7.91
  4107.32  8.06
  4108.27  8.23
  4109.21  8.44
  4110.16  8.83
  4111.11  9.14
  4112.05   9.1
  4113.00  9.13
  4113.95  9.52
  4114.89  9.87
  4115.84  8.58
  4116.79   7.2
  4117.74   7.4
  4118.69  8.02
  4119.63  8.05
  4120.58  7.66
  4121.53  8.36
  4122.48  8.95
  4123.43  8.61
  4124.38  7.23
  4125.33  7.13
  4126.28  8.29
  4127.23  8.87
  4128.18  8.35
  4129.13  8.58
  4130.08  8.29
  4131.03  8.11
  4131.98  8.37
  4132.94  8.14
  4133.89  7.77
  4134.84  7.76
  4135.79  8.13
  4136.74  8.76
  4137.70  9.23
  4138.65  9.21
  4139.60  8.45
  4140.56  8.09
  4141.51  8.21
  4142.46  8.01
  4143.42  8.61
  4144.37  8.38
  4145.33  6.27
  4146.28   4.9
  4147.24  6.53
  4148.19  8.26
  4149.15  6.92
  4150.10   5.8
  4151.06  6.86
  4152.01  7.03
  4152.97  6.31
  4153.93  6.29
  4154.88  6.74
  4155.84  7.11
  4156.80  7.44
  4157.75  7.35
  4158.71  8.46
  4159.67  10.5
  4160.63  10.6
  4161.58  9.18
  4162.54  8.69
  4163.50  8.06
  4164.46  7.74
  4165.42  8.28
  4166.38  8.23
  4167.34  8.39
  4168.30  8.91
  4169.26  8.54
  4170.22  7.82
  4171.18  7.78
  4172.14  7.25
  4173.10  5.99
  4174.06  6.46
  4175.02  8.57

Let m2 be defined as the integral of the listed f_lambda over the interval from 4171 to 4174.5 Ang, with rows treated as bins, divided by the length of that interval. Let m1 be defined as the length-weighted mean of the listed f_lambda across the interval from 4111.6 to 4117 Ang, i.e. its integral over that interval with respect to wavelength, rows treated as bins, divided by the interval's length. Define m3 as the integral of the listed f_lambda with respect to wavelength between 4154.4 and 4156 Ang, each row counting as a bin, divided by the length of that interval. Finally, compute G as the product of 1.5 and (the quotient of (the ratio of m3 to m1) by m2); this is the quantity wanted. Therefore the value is 0.17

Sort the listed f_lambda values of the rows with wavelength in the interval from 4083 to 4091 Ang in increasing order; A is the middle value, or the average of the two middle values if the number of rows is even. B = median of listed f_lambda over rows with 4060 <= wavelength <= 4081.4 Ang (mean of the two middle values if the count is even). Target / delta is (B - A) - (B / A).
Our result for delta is -2.49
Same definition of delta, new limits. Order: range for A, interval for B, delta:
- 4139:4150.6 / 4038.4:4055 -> -1.17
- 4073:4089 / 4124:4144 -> -1.39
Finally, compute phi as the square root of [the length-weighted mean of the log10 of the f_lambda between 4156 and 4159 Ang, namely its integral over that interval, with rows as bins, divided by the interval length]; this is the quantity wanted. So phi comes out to 0.939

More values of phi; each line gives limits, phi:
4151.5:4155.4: 0.905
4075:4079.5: 0.947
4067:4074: 0.950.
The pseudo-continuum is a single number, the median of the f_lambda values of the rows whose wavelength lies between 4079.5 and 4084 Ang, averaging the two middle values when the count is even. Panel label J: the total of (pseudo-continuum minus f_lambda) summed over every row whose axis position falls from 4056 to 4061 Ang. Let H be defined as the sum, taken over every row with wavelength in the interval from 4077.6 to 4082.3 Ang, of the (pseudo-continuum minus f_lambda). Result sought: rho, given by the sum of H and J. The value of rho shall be 10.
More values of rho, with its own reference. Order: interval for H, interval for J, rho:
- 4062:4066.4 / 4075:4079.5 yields 23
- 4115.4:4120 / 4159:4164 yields 10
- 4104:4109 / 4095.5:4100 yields 21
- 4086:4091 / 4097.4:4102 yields 19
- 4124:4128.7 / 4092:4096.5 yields 12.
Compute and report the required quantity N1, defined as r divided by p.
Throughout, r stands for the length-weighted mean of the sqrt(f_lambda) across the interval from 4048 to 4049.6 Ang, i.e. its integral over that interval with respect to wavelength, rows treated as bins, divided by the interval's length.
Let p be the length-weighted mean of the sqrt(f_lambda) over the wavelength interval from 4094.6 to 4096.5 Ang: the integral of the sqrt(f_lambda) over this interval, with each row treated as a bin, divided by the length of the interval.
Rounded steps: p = 2.90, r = 2.83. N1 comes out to 0.98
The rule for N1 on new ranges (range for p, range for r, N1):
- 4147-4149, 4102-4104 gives 1.05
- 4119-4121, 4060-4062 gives 0.99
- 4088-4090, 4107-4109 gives 0.95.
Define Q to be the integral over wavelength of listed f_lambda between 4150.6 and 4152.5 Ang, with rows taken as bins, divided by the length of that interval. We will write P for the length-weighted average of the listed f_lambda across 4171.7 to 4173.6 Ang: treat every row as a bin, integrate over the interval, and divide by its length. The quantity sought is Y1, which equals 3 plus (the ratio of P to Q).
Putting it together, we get 3.95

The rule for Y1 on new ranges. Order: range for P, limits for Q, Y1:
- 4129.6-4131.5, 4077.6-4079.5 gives 3.94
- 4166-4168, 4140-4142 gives 4.02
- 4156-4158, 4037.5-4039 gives 3.78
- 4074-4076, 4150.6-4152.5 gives 4.08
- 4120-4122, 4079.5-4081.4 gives 3.92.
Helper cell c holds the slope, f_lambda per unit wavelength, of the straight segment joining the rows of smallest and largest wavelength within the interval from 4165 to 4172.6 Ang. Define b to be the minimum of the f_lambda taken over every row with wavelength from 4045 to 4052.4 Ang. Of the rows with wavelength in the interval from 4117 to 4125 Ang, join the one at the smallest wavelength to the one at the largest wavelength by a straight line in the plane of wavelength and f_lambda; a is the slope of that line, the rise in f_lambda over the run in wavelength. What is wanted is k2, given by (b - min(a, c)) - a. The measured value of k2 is 7.2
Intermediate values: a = -0.03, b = 7.04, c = -0.15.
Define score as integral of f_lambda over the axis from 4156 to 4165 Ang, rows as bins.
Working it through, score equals 78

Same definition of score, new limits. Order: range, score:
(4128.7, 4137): 68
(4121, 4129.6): 71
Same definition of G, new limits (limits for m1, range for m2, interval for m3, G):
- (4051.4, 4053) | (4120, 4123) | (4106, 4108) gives 0.16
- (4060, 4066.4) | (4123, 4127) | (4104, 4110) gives 0.23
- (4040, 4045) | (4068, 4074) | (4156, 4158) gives 0.17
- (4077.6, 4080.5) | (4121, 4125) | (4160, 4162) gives 0.21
